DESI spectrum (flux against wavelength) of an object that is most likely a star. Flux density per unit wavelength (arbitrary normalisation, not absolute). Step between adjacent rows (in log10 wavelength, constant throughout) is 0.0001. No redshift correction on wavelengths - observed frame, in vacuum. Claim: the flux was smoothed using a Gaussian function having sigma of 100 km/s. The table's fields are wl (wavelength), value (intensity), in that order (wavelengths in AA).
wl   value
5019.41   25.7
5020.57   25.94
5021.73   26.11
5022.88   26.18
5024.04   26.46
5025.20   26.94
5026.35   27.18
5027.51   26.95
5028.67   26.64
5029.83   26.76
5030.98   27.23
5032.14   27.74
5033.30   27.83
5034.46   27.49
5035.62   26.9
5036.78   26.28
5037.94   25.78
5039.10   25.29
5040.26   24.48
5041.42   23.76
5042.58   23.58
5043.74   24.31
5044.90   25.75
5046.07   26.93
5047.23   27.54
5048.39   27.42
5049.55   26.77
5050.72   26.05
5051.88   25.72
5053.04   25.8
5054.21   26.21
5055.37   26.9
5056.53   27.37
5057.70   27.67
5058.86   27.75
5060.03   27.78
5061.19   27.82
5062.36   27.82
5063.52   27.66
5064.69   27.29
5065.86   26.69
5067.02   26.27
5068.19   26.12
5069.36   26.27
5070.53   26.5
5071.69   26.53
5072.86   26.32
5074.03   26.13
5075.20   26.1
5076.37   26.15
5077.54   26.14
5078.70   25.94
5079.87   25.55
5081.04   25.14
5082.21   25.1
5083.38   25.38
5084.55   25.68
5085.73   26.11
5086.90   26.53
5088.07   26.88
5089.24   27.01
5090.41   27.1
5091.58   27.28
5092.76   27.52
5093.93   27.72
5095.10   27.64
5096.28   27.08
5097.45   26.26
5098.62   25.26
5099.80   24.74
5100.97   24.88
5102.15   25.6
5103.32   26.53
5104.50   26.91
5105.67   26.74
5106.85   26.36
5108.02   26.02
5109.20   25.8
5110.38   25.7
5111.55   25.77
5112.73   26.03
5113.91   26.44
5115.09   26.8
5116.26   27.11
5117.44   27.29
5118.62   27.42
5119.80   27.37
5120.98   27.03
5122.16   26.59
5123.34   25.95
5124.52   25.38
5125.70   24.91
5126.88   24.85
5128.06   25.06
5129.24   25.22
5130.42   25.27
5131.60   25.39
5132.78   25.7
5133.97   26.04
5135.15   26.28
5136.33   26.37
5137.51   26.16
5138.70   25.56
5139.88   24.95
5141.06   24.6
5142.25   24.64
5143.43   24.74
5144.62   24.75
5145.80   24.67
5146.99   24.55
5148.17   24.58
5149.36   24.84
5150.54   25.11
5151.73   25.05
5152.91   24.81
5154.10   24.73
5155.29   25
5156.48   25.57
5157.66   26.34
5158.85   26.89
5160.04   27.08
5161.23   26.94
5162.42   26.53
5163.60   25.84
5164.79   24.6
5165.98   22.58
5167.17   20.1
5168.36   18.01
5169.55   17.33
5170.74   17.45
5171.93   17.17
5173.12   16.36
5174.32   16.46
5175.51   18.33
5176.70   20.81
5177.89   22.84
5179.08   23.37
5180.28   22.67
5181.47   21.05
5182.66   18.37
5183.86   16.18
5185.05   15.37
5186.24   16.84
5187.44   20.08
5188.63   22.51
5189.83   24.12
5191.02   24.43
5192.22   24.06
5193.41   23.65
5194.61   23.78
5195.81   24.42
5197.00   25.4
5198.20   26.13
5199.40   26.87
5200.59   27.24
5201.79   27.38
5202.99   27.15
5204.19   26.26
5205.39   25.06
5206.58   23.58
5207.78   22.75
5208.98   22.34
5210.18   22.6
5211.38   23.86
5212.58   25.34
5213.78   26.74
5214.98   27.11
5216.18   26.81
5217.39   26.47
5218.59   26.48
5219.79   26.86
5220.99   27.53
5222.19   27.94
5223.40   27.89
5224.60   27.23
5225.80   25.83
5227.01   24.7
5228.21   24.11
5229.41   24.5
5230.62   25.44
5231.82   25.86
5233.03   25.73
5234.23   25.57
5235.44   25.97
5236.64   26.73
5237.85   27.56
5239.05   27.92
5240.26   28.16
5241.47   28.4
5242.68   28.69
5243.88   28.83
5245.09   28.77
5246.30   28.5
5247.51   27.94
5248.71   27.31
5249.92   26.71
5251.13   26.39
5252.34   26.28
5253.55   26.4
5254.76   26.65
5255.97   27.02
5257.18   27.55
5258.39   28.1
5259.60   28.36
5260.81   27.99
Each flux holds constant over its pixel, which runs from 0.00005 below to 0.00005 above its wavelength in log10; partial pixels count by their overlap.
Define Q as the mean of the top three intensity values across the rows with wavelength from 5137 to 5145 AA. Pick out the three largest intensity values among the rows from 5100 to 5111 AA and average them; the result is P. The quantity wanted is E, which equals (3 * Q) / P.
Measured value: 2.87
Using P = 26.7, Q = 25.6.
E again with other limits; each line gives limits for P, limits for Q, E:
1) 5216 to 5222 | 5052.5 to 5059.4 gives 3.06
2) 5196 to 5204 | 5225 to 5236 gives 2.85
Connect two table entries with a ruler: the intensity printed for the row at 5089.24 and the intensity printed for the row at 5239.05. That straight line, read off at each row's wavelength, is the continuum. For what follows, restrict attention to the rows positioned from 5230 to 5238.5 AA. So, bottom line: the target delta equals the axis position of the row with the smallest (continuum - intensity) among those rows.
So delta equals 5237.85 AA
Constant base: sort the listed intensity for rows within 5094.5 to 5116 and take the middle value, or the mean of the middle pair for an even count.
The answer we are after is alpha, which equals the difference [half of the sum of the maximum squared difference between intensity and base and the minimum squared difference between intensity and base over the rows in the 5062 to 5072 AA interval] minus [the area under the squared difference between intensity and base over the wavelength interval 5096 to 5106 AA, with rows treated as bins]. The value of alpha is -6.0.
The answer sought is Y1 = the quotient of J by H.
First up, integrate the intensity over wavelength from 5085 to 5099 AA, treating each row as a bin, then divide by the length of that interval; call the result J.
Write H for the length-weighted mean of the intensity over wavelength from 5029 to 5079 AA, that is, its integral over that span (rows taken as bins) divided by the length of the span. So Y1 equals 1.01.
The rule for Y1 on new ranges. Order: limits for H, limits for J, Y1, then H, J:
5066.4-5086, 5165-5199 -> 0.80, 26.0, 20.8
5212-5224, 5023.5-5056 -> 0.98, 26.9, 26.3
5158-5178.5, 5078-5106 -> 1.22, 21.5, 26.3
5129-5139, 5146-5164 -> 0.99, 25.8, 25.6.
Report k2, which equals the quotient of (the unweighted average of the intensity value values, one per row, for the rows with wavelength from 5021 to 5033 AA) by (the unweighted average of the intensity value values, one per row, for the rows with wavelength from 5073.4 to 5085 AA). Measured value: 1.04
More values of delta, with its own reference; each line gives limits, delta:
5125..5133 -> 5132.78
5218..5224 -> 5222.19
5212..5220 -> 5214.98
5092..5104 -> 5093.93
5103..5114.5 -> 5104.50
